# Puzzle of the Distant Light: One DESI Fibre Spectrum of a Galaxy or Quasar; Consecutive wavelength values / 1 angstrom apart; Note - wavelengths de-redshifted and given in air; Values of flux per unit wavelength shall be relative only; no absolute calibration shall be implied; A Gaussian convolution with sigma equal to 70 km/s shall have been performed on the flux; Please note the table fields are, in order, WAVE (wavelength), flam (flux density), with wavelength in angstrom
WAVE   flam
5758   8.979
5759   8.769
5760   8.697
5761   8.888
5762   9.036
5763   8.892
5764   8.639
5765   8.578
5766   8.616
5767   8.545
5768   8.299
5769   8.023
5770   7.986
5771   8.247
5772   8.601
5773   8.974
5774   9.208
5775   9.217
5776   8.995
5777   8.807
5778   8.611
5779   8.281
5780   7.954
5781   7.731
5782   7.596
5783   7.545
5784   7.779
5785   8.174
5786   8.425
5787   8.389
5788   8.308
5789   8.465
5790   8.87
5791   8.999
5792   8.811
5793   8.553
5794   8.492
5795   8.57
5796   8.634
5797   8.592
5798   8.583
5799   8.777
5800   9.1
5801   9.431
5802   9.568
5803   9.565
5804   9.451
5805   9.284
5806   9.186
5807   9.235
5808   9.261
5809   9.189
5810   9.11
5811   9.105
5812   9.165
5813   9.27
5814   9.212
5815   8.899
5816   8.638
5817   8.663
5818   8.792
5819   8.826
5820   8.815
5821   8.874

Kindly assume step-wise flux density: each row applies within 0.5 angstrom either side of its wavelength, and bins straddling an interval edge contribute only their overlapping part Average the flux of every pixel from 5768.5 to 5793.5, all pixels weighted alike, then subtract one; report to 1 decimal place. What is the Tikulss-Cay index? 7.4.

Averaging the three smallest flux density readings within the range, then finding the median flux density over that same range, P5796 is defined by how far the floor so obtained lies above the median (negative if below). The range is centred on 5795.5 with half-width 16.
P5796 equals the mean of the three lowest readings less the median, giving -1.1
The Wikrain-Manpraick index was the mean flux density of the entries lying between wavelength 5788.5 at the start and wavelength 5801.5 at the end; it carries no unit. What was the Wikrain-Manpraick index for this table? 8.76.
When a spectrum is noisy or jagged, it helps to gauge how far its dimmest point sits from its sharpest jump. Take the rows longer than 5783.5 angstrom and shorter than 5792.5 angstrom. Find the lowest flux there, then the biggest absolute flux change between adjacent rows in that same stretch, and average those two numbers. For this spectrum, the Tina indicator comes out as 4.1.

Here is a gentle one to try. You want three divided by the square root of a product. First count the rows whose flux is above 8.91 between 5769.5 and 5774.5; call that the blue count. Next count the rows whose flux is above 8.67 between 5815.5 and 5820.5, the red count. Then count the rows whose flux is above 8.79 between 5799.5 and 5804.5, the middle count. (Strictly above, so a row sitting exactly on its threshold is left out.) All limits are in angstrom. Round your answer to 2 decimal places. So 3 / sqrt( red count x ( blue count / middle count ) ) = 2.74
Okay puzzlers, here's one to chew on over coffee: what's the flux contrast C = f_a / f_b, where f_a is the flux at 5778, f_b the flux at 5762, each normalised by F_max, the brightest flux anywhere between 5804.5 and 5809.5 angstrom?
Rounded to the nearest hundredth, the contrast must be 0.95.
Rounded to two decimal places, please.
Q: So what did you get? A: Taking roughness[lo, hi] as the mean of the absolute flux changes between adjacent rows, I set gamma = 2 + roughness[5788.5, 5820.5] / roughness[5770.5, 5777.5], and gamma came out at 2.54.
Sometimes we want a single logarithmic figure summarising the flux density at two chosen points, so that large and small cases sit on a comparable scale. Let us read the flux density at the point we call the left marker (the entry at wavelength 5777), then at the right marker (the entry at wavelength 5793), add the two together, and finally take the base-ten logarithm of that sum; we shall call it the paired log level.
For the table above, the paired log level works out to 1.24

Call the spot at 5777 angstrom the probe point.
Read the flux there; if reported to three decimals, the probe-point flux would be 8.807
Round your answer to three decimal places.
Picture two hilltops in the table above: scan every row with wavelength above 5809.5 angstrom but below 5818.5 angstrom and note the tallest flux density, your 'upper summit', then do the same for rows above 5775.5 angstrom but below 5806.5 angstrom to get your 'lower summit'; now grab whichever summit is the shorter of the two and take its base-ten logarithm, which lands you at 0.967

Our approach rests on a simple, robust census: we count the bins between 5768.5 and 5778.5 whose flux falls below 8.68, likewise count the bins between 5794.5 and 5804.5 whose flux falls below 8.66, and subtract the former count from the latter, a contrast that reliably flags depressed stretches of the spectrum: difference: -1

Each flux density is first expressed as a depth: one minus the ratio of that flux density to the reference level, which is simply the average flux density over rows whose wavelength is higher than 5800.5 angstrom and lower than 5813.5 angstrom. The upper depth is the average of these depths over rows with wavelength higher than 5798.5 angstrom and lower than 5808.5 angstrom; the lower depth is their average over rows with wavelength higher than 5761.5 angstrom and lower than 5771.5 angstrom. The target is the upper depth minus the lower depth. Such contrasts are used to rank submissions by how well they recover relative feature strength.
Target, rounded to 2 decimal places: -0.09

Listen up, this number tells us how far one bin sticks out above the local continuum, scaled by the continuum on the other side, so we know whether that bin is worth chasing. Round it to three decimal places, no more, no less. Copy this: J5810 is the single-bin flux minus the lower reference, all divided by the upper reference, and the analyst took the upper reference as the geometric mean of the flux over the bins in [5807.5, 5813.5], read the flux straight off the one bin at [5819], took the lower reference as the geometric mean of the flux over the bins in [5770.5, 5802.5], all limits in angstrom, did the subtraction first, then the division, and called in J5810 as 0.029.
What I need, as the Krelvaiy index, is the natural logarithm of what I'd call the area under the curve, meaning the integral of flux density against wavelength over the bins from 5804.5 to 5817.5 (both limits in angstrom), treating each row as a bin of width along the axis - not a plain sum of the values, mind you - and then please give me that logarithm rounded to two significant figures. 4.8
